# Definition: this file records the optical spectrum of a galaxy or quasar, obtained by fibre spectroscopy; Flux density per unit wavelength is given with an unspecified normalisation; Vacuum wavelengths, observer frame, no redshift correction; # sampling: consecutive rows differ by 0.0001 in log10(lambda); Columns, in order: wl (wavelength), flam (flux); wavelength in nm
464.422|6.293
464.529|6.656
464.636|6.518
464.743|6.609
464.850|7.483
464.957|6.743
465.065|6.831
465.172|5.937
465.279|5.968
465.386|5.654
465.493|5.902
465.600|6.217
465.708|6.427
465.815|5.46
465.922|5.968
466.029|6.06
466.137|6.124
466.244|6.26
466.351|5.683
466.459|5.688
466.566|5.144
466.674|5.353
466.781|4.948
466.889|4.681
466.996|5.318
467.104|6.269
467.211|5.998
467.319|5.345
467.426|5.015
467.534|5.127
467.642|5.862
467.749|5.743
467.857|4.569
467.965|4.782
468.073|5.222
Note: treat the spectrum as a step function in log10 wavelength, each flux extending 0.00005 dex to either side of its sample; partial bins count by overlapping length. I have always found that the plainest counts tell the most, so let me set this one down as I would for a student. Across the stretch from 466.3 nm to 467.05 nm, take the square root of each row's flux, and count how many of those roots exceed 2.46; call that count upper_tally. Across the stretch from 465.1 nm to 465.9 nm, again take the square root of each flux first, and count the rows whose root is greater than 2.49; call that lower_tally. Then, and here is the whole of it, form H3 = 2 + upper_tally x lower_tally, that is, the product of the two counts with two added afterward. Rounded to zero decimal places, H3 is 2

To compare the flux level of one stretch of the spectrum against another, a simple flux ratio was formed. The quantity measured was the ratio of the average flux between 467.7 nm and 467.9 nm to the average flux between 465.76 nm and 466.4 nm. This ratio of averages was 0.87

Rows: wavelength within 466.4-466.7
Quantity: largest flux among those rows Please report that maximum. 5.688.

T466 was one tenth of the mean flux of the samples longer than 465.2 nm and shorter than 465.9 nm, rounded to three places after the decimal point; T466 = 0.594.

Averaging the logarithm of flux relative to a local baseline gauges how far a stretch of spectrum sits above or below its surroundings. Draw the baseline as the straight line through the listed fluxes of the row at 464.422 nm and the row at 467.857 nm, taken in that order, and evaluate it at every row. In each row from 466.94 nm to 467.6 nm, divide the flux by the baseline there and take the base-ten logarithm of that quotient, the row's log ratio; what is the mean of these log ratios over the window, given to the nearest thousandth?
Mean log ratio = 0.053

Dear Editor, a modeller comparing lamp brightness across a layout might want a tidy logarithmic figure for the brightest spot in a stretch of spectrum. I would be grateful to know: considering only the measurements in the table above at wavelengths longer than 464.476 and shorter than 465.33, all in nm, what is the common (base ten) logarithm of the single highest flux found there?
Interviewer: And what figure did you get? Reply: 0.87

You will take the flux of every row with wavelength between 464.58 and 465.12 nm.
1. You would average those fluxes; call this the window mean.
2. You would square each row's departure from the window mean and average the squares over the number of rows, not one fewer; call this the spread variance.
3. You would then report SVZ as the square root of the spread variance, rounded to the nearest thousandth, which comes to 0.341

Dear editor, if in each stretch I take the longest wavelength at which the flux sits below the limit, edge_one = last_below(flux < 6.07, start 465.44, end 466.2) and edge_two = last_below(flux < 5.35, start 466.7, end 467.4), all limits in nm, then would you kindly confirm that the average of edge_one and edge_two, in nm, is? 466.67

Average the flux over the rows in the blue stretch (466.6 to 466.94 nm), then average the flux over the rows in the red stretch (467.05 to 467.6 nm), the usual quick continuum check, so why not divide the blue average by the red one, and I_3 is 0.90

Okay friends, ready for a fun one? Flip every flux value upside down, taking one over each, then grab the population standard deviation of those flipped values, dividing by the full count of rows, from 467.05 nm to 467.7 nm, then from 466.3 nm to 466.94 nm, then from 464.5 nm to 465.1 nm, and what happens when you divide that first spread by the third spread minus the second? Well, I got -2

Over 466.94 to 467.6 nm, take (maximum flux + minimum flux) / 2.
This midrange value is 5.6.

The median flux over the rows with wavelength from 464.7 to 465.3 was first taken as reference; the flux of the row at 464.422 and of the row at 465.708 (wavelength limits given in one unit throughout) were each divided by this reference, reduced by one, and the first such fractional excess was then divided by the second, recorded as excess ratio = 1.5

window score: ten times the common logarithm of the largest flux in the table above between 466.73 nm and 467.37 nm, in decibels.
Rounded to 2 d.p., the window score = 7.97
